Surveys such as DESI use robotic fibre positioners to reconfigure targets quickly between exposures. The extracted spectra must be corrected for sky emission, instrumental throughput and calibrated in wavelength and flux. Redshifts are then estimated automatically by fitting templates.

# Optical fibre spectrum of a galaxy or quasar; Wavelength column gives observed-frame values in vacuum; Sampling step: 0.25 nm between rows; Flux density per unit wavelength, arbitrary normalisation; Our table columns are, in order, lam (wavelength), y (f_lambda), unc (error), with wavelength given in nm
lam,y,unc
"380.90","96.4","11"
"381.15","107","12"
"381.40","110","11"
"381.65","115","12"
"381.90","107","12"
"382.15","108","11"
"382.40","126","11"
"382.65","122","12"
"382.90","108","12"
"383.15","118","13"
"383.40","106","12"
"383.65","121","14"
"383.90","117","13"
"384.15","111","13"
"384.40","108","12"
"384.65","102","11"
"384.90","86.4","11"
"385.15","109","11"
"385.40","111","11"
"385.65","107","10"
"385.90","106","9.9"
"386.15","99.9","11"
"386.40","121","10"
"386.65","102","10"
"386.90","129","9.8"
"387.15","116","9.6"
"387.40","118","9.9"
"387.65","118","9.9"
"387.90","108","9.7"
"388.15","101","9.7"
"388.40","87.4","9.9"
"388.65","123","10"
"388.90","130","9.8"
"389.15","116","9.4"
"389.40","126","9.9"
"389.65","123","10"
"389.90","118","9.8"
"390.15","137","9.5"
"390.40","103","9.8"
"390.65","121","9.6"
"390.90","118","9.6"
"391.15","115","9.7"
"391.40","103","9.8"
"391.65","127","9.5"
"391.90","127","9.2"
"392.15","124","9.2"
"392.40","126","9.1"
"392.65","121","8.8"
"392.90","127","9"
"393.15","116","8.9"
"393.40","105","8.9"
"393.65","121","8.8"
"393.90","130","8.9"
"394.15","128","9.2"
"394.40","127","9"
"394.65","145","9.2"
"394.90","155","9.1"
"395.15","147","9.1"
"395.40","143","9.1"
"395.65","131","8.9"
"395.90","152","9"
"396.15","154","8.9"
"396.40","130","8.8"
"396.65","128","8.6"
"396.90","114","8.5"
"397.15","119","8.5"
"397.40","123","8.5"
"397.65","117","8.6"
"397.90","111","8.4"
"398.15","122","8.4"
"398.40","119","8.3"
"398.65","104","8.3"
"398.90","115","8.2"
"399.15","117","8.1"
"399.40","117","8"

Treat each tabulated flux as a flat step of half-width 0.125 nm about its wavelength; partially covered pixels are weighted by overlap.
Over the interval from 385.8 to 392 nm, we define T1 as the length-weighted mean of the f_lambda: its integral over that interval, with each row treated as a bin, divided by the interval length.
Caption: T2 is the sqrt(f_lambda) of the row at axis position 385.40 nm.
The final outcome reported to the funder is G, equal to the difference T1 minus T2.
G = 105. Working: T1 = 116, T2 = 10.5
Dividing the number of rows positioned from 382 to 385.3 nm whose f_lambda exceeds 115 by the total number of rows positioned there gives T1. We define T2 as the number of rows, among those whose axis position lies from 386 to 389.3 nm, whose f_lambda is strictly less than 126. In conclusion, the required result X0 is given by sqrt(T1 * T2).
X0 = 2.1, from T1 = 0.4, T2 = 11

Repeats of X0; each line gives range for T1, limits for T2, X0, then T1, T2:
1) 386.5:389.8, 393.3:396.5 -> 1.2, 0.7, 2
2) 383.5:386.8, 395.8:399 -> 1.4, 0.2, 9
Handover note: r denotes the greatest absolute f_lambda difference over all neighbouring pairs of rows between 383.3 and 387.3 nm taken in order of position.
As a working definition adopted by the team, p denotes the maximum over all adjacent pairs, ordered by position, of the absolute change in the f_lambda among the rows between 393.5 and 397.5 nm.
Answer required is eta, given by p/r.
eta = 0.9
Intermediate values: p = 24.0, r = 27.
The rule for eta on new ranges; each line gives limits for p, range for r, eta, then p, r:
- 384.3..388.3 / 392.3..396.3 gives 1.3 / 27.0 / 21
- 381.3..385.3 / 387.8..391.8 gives 0.6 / 22.6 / 36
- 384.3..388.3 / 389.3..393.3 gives 0.8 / 27.0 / 34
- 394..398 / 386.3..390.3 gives 0.7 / 24.0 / 36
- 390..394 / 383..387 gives 1.3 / 34.0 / 27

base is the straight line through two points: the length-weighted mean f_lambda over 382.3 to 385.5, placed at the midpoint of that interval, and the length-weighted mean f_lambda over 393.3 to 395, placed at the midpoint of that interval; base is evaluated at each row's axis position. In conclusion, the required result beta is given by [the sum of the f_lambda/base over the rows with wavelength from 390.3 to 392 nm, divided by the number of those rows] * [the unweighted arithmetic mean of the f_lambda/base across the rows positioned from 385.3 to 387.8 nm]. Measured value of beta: 0.908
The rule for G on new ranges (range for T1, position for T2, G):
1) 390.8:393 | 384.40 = 110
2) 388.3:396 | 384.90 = 116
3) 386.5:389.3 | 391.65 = 102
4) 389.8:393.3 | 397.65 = 109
